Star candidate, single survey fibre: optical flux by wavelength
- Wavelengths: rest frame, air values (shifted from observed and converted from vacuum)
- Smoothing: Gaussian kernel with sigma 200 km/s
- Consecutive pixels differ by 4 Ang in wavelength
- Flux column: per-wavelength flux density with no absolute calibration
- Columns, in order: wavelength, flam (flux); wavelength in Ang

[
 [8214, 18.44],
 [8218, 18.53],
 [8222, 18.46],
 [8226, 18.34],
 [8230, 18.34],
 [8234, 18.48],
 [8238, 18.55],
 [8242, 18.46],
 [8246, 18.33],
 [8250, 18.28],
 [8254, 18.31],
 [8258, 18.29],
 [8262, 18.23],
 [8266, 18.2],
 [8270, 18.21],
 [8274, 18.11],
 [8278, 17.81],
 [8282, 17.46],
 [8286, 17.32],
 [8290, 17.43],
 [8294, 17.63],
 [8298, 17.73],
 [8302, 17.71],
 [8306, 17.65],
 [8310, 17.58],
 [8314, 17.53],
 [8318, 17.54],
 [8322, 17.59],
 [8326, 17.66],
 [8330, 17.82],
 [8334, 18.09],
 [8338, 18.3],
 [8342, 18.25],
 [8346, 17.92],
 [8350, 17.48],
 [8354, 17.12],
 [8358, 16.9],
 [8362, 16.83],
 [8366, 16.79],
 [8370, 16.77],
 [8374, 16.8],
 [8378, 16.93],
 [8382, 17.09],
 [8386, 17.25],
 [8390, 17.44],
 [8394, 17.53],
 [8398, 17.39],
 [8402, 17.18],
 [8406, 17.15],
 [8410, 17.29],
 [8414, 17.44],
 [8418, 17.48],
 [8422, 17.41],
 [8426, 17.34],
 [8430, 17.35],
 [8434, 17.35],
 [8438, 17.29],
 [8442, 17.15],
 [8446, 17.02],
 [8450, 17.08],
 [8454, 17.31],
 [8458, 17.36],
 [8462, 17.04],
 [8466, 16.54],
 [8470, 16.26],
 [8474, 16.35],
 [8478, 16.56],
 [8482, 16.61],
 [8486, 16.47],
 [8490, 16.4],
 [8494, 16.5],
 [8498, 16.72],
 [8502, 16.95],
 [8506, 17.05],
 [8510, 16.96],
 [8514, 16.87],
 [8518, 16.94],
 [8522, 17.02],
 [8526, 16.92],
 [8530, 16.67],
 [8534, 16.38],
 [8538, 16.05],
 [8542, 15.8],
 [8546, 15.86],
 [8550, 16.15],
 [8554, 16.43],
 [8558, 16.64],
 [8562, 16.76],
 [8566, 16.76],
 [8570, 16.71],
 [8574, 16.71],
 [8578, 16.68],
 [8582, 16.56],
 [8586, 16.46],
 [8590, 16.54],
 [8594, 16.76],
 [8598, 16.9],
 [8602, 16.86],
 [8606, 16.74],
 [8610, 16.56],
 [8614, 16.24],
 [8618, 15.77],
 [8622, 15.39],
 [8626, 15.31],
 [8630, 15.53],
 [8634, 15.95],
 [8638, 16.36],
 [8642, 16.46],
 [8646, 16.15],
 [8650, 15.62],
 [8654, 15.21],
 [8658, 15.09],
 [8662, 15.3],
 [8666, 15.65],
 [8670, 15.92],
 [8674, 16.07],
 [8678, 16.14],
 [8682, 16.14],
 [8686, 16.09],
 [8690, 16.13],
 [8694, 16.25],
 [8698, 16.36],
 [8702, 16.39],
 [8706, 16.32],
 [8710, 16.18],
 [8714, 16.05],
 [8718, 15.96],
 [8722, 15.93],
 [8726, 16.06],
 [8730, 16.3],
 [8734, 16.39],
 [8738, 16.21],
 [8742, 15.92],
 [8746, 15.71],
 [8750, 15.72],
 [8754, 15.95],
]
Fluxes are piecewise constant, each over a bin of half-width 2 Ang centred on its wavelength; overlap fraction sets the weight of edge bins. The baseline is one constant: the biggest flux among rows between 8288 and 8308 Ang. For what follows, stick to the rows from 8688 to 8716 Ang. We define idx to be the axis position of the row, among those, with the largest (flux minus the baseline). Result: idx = 8702 Ang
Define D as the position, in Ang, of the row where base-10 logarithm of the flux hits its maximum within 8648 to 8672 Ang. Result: 8670 Ang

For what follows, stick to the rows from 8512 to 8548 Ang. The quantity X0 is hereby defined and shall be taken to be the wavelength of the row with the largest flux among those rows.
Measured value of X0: 8522 Ang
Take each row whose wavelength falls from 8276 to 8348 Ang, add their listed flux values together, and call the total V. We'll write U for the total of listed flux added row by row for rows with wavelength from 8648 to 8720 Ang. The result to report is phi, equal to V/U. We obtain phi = 1.11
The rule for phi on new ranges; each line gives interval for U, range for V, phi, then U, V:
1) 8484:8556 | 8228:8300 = 1.09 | 298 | 325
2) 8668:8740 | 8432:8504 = 1.04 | 291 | 303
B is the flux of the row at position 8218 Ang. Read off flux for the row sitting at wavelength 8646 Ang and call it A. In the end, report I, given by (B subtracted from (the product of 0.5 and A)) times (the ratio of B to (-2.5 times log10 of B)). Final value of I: 61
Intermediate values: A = 16.15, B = 18.53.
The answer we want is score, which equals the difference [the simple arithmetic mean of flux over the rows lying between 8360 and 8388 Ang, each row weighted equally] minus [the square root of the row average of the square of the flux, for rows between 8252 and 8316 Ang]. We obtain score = -0.9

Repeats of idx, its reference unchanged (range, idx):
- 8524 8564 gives 8526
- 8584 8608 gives 8598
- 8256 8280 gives 8258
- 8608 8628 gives 8610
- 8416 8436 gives 8418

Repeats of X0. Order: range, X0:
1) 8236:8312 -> 8238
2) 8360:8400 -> 8394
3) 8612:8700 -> 8642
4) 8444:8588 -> 8458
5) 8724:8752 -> 8734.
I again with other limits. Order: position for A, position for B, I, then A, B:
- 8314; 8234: 57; 17.53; 18.48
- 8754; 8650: 40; 15.95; 15.62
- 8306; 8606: 43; 17.65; 16.74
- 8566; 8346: 55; 16.76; 17.92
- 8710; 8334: 58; 16.18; 18.09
